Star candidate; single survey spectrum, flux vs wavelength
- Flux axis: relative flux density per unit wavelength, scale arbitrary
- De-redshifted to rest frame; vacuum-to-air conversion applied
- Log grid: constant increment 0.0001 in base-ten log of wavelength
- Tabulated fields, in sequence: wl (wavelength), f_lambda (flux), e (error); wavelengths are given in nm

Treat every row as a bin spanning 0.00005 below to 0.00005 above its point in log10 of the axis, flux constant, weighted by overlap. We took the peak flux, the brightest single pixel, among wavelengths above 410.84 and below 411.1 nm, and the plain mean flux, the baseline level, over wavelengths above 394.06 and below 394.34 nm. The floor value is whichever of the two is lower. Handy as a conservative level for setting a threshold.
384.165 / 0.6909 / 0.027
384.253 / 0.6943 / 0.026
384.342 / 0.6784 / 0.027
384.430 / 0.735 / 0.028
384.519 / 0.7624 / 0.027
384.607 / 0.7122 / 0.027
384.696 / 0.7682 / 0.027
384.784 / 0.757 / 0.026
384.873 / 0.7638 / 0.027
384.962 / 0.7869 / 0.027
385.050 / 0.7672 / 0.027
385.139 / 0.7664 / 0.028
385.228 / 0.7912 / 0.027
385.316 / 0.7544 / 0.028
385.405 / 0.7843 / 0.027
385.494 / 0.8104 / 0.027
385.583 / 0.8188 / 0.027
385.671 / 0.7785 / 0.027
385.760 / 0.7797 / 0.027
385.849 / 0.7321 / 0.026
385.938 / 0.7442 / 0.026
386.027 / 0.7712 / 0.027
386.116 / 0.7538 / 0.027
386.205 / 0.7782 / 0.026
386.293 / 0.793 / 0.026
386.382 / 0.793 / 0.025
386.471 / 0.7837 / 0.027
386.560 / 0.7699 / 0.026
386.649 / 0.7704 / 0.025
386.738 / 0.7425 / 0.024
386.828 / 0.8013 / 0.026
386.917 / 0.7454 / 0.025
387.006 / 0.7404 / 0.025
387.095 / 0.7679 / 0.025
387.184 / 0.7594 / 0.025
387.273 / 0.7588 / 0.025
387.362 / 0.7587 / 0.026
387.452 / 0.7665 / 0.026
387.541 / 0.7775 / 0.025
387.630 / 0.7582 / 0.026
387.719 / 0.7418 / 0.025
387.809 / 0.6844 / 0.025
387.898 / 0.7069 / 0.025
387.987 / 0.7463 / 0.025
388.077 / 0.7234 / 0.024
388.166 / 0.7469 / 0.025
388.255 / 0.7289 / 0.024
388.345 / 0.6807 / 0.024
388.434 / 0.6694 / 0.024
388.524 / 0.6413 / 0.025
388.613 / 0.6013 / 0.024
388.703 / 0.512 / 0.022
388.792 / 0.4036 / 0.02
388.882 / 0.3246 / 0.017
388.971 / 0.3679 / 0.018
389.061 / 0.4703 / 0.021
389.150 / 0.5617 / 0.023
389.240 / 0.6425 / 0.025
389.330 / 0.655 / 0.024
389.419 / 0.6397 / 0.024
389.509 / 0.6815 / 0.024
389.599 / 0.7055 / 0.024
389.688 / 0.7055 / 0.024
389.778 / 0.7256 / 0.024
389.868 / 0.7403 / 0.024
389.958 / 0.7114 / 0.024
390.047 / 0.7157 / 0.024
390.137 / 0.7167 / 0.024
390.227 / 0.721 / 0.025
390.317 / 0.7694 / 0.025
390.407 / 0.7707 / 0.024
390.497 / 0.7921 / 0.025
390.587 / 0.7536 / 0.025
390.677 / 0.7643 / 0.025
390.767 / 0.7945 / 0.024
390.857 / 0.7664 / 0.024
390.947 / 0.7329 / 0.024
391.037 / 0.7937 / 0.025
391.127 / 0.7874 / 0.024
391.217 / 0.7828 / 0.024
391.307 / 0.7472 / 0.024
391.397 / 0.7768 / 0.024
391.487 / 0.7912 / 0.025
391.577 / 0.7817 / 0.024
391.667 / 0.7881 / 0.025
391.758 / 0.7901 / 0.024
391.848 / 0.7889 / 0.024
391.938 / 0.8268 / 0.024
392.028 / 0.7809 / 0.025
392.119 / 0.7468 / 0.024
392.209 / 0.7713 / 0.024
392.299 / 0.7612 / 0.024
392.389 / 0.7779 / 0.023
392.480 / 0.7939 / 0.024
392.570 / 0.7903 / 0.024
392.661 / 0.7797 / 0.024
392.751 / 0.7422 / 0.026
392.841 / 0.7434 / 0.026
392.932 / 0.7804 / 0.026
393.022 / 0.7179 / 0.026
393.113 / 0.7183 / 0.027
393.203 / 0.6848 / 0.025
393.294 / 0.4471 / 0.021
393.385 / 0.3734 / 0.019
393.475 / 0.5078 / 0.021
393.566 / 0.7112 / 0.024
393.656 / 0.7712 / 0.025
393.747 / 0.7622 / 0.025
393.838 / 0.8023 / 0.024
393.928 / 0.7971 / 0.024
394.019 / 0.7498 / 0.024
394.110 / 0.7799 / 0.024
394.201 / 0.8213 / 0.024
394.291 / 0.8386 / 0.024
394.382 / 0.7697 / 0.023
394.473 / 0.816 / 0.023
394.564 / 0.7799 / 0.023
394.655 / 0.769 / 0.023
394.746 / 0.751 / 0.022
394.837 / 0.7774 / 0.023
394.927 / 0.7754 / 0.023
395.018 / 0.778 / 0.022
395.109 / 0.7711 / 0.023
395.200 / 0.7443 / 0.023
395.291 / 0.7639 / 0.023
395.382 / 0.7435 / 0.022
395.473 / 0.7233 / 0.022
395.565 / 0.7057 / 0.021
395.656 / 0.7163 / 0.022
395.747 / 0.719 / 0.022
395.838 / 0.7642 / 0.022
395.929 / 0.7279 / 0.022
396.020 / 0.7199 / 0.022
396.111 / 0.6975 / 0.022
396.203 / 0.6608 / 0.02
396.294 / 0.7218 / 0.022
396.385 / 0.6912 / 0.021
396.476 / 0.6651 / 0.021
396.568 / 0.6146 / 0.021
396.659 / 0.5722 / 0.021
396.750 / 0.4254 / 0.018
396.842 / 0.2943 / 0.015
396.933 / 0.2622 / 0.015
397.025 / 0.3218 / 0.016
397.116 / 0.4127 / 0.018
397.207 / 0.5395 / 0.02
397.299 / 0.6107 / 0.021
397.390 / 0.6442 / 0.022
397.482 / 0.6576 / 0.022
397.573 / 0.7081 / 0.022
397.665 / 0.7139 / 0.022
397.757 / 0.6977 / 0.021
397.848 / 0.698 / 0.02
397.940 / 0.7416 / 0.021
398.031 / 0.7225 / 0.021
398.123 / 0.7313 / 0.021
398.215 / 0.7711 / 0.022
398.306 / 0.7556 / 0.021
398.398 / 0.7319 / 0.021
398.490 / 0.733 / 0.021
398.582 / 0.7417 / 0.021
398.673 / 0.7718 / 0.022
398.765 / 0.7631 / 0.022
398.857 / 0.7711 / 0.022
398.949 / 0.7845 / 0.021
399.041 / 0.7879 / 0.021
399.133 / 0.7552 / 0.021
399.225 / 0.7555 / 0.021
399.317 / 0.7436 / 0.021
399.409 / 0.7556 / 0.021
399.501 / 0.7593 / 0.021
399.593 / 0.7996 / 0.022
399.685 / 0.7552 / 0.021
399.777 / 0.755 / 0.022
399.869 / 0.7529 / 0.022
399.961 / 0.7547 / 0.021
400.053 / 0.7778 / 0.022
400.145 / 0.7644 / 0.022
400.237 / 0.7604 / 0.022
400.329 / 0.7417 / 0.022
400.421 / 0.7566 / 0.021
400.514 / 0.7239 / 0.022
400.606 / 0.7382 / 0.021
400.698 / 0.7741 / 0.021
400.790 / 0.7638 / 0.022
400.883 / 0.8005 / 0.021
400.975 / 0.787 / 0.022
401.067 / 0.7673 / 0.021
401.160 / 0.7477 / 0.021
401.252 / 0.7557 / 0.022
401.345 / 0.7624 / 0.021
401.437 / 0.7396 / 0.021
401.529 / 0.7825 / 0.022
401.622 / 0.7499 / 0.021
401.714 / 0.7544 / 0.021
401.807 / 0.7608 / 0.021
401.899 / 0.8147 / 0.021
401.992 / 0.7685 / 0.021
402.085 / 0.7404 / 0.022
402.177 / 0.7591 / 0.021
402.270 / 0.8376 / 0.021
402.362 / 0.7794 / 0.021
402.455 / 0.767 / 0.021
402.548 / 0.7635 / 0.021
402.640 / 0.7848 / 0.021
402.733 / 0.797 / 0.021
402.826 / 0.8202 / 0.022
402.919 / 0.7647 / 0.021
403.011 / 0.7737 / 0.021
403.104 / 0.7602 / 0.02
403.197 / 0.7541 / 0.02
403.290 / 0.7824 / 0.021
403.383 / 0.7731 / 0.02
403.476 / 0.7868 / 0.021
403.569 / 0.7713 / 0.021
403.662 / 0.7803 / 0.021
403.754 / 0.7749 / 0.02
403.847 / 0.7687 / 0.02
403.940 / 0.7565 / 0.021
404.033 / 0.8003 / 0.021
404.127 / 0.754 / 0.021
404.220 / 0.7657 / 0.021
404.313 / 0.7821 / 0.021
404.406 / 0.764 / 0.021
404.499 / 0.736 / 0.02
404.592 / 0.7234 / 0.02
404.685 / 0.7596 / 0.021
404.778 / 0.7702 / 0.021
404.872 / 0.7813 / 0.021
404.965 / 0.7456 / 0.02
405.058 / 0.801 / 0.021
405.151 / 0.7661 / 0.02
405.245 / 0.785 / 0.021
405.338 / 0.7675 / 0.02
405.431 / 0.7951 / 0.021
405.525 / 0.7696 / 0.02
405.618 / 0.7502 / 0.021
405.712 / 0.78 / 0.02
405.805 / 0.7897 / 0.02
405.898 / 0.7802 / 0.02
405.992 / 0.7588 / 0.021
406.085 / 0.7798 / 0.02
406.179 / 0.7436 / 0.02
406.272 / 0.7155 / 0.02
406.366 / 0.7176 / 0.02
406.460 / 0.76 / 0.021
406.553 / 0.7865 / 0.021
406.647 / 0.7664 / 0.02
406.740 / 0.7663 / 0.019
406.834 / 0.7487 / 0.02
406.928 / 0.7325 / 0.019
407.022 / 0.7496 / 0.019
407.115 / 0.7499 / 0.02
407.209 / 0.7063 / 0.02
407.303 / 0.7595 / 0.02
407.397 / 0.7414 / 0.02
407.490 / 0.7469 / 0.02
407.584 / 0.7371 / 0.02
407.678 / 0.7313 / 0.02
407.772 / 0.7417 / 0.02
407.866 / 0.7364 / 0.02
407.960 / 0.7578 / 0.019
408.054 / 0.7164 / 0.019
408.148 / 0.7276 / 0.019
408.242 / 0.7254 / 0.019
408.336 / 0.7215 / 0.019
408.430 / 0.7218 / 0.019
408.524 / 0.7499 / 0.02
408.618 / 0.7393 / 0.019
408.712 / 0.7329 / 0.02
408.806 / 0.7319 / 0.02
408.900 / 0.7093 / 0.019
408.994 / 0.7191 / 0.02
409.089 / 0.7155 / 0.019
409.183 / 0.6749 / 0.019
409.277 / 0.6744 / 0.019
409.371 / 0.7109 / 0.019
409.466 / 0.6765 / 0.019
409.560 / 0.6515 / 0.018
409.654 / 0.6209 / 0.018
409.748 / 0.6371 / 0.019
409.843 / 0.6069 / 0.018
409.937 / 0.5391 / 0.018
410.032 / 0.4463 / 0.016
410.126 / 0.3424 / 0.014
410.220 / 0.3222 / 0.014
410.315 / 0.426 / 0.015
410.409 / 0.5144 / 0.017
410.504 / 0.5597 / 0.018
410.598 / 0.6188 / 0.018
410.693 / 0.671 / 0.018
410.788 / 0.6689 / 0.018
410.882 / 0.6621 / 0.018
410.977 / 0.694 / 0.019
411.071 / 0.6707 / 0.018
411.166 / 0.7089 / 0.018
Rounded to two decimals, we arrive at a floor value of 0.69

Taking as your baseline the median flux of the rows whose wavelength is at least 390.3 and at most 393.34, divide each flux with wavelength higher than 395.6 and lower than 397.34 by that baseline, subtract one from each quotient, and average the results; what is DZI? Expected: -0.25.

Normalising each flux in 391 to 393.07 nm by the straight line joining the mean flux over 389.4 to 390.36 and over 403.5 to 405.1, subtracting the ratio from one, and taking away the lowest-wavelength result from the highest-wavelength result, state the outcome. 0.12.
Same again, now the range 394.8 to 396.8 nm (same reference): 0.49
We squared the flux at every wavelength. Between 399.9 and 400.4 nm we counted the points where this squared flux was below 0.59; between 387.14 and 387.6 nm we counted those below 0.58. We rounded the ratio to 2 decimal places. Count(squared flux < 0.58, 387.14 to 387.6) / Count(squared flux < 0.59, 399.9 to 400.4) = 0.75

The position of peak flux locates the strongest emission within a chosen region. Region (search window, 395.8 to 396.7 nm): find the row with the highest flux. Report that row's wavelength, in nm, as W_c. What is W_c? 395.838 nm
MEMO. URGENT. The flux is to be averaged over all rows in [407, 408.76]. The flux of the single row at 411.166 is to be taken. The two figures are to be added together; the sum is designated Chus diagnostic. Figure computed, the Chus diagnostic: 1.45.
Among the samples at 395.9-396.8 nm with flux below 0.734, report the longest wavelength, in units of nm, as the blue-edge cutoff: 396.750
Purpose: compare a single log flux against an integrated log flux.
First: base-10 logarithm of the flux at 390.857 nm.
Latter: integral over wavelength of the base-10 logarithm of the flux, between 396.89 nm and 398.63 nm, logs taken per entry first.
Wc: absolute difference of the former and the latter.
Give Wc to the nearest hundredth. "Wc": 0.25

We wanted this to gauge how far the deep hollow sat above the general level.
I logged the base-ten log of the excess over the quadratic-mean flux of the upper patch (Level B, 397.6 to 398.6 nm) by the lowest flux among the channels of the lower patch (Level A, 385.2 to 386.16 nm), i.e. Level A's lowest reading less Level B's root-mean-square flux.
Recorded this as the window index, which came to -2.99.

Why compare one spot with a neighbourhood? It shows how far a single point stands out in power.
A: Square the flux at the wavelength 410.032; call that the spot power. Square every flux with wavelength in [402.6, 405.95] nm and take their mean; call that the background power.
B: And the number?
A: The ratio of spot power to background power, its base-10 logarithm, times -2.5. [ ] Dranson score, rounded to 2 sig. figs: 1.2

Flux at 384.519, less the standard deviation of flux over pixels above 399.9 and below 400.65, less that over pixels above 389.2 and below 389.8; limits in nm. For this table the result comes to 0.71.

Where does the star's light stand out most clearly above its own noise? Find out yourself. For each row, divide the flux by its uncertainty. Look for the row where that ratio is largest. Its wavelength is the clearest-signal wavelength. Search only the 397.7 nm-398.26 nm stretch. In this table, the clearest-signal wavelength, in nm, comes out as 397.940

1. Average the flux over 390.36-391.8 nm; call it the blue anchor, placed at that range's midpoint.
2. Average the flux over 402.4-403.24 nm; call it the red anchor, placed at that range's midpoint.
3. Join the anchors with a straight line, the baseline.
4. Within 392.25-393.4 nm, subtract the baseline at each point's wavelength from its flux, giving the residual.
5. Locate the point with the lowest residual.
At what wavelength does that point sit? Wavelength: 393.385 nm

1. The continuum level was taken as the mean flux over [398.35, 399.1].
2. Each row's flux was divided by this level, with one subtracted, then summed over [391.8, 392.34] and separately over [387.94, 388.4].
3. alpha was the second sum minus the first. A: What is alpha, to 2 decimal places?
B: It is -0.38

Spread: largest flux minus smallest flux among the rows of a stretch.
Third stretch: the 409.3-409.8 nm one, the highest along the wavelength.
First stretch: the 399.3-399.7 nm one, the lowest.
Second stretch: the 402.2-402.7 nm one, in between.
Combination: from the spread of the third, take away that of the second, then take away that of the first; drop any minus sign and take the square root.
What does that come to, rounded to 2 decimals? 0.20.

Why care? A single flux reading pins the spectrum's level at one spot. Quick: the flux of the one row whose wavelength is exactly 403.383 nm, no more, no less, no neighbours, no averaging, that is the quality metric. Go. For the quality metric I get 0.7731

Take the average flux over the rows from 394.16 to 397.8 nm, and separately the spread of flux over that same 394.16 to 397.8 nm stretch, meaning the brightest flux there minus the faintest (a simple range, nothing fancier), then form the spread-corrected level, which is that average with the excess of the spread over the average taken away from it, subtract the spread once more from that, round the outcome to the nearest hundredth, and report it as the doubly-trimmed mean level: 0.19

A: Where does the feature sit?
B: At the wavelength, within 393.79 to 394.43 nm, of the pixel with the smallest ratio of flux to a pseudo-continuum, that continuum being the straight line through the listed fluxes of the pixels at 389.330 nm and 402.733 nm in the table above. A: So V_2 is 394.019 nm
